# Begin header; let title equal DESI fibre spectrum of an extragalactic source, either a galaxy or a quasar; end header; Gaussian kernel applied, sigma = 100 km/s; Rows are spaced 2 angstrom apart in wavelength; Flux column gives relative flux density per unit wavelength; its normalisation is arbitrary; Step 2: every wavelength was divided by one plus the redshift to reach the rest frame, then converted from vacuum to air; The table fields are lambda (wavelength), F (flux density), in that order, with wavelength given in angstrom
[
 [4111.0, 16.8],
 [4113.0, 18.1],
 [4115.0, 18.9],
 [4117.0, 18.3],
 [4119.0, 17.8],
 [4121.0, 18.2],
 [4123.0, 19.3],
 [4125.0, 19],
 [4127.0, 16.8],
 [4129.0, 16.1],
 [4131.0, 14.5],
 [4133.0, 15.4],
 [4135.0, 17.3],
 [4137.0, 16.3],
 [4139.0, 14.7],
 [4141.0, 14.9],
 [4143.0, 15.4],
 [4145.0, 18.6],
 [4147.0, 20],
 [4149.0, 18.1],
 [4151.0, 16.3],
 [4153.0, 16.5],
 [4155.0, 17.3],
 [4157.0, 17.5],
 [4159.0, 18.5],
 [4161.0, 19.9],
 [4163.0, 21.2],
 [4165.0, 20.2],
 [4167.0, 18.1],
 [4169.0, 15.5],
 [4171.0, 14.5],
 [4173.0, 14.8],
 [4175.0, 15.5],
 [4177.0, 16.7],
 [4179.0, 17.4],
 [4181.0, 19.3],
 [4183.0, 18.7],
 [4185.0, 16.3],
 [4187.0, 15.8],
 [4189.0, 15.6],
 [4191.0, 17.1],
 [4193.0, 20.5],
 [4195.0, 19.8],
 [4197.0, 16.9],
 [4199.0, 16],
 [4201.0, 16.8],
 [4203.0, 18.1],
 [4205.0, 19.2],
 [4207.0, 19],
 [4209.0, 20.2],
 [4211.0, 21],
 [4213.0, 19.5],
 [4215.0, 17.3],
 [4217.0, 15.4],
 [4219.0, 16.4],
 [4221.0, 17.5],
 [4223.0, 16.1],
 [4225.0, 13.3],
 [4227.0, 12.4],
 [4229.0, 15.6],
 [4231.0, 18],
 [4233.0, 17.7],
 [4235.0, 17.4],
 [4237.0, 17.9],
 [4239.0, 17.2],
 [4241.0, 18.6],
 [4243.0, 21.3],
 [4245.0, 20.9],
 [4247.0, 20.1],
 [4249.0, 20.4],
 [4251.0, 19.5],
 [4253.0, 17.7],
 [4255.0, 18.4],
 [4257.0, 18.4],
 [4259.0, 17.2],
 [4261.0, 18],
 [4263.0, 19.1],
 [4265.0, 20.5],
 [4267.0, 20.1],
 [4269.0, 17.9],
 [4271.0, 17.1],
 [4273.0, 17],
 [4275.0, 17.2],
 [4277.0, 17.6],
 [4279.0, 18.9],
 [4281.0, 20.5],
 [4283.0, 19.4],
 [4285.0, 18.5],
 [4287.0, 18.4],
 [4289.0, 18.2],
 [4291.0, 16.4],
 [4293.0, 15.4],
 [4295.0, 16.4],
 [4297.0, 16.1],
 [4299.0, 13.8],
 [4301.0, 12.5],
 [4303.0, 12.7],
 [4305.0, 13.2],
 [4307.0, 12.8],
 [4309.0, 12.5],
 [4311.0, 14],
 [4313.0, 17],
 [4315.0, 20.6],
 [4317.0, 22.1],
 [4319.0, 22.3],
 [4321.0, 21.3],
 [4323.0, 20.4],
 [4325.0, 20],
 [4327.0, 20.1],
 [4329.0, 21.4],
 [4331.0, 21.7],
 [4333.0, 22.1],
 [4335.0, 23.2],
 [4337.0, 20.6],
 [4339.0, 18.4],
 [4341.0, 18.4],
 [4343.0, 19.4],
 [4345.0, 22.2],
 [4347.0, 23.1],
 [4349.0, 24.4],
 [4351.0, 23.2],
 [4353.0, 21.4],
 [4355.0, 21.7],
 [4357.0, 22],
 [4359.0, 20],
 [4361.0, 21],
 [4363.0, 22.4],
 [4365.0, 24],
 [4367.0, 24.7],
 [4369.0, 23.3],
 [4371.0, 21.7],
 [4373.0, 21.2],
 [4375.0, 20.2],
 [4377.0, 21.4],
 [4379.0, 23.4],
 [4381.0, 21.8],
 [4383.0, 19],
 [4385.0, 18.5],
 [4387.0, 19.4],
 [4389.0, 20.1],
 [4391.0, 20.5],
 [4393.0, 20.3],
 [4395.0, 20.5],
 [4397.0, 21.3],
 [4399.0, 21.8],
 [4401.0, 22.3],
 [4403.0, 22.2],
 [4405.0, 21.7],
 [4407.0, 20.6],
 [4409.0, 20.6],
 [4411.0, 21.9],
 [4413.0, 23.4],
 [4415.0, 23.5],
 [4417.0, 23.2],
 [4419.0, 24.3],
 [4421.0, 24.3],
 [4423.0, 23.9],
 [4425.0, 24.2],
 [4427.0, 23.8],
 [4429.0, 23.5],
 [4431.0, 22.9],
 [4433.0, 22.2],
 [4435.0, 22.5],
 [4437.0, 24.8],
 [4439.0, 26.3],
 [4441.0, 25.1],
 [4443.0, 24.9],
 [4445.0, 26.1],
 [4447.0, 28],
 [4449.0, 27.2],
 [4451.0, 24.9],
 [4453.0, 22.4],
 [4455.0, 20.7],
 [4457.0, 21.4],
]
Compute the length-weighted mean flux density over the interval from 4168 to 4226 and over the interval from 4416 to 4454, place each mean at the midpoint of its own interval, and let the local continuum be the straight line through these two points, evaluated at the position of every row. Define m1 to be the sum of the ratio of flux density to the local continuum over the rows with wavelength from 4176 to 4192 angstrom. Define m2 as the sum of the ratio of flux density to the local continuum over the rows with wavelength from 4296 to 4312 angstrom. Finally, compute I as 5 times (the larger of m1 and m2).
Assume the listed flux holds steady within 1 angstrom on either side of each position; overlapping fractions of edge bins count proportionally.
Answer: 41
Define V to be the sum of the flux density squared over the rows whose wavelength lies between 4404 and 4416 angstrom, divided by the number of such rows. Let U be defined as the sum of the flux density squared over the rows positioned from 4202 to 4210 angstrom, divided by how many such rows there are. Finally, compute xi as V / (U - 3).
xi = 1.3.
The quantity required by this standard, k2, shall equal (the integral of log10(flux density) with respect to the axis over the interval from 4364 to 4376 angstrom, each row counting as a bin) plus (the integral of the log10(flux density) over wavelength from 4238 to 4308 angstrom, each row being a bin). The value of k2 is 103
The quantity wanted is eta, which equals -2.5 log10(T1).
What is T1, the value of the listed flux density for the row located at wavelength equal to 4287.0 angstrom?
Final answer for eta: -3.16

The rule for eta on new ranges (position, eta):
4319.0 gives -3.37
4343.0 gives -3.22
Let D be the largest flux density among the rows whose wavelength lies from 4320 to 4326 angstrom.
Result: 21.3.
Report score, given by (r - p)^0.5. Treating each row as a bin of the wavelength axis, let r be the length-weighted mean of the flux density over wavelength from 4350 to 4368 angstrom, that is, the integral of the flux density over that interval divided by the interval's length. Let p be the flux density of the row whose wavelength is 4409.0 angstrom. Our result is 1.3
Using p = 20.6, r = 22.3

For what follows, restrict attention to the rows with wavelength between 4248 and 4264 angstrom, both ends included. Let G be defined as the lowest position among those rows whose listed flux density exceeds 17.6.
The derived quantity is 4249.0 angstrom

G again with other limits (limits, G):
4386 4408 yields 4387.0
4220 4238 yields 4231.0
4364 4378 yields 4365.0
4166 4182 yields 4167.0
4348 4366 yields 4349.0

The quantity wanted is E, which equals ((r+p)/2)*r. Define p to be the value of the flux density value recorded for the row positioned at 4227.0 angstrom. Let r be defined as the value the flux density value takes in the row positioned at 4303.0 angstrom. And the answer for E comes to 159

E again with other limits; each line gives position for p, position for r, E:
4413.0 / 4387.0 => 415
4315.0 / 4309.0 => 207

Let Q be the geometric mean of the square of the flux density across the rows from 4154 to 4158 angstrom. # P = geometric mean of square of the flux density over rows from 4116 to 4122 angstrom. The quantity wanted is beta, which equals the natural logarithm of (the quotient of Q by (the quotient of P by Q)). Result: 5.6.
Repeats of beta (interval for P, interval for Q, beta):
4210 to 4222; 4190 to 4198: 5.9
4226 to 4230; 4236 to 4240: 6.2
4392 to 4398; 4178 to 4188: 5.4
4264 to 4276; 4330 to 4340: 6.4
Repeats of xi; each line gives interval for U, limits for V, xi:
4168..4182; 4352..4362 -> 1.7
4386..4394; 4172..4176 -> 0.6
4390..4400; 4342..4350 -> 1.2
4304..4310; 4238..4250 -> 2.4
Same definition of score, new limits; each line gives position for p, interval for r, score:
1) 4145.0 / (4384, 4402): 1.4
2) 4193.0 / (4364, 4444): 1.4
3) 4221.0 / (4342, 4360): 2.1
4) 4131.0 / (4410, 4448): 3.1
